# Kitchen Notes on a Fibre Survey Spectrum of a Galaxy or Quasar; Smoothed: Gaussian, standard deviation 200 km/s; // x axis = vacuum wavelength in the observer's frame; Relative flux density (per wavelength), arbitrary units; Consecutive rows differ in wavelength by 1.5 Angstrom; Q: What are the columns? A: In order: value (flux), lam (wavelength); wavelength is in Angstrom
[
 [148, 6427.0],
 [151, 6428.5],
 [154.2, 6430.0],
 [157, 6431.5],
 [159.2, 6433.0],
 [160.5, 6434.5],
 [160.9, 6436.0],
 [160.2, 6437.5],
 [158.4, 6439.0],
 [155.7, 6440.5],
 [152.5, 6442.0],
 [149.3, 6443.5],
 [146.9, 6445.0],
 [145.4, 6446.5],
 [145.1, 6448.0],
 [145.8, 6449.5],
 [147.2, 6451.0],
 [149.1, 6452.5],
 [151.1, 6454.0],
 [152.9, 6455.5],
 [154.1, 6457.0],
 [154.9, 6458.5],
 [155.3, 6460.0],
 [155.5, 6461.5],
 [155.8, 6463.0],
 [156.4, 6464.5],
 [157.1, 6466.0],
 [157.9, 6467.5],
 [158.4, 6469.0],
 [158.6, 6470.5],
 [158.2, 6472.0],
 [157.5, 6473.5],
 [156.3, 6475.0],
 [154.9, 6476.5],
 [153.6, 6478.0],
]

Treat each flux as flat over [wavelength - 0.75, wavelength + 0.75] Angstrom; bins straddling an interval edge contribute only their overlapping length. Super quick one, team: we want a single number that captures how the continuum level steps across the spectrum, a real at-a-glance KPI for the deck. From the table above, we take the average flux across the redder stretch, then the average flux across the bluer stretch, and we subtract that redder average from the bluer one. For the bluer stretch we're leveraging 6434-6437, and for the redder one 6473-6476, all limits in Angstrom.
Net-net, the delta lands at 4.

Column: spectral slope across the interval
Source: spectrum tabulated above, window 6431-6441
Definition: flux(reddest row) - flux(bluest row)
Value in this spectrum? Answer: -1.3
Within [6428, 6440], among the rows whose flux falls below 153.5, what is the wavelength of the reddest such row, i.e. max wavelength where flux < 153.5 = 6428.5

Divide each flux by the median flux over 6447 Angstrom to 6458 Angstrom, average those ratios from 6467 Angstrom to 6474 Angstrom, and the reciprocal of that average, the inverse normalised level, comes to 0.94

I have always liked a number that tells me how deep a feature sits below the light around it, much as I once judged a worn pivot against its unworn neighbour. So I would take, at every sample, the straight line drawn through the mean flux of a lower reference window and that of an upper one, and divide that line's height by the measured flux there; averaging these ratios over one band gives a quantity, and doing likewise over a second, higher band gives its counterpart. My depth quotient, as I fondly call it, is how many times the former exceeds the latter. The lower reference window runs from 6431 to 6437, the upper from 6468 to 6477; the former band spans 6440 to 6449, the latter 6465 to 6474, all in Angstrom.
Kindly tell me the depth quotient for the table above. 1.07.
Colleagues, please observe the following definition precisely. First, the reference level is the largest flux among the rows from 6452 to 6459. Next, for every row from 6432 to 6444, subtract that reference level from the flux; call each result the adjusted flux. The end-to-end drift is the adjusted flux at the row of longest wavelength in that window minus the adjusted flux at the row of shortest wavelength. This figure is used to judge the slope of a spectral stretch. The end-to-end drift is -10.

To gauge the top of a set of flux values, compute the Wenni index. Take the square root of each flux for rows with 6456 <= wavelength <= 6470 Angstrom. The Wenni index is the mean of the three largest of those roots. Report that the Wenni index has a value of 12.56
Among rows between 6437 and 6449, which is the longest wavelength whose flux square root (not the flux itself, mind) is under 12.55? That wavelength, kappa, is 6448.0 Angstrom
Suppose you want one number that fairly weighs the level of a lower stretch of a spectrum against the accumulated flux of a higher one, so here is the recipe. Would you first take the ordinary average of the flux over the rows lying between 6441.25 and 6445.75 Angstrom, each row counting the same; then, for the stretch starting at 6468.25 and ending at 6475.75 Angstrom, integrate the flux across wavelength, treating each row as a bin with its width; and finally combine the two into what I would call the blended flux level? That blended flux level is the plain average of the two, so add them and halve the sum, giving 667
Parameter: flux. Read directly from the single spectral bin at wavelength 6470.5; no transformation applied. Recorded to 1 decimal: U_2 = 158.6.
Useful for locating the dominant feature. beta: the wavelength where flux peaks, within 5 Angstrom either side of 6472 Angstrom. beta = 6470.5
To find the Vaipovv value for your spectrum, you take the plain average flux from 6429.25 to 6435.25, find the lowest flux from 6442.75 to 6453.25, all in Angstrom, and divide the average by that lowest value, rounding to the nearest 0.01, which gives 1.09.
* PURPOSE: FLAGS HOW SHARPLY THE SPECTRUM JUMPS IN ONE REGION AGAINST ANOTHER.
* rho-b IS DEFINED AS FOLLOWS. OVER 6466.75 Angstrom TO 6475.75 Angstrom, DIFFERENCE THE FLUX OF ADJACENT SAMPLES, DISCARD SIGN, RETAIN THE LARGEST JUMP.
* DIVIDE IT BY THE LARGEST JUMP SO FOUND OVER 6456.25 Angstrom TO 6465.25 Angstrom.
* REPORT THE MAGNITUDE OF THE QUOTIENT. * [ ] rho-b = 1.5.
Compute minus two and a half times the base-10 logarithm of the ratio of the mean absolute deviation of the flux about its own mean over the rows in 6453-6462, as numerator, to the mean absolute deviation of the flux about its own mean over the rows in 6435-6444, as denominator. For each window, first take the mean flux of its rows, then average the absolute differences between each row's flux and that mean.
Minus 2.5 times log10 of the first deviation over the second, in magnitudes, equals 1.12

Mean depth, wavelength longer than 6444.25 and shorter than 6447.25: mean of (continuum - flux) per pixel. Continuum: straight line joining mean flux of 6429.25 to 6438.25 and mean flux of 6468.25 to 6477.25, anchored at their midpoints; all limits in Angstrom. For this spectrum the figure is 12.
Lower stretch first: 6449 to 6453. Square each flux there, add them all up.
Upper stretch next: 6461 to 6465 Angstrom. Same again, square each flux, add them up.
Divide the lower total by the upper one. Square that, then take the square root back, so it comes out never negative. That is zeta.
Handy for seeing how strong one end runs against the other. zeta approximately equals 0.89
